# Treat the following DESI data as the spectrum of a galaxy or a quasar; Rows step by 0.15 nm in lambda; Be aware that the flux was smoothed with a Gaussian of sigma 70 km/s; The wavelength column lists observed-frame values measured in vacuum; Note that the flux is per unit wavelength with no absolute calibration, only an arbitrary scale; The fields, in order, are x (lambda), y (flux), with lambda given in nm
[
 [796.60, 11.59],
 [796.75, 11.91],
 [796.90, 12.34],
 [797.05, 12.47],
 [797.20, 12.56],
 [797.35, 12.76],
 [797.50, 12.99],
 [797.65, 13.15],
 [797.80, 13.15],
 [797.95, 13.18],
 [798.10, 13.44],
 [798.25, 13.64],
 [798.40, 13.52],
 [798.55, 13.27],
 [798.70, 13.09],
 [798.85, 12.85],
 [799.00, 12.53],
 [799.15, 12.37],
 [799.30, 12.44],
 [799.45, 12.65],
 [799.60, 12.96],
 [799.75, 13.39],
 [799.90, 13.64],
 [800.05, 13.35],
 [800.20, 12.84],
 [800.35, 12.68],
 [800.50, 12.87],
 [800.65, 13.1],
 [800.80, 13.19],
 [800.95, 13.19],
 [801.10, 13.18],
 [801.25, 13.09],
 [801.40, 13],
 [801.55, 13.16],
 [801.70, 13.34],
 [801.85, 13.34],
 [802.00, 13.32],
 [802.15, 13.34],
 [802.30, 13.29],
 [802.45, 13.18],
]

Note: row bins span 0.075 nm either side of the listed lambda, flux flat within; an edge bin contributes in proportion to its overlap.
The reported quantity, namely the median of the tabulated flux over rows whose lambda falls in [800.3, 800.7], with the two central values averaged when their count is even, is 12.9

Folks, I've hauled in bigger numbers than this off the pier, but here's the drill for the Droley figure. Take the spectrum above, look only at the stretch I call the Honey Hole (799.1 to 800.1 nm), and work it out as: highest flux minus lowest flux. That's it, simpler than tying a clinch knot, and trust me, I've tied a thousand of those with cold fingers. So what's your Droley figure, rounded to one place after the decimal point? 1.3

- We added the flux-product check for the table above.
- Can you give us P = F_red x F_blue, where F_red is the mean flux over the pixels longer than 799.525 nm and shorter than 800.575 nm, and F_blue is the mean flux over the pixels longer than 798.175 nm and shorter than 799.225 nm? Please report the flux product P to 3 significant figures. 171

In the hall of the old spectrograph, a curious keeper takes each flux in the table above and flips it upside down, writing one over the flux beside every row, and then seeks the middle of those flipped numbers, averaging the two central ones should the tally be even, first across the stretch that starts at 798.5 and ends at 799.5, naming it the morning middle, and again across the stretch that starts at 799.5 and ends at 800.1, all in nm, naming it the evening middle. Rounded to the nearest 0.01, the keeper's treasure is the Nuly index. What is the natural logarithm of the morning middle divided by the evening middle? 0.06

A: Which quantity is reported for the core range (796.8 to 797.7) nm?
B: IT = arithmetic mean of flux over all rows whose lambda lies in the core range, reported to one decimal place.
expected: 12.7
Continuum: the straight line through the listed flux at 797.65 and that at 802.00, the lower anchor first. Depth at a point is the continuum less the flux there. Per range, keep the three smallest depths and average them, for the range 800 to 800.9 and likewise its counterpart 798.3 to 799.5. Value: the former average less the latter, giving 0.2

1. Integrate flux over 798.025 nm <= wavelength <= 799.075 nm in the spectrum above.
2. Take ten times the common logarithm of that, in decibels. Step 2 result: 11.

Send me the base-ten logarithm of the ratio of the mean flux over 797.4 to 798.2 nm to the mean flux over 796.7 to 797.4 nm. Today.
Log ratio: 0.026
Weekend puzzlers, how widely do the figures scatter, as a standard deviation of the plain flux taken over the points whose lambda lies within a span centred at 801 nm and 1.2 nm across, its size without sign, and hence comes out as 0.11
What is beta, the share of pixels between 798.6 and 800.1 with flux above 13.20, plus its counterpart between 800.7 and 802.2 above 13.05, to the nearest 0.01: 1.20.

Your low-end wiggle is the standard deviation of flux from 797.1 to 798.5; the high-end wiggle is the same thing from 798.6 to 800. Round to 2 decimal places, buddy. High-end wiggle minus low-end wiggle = 0.08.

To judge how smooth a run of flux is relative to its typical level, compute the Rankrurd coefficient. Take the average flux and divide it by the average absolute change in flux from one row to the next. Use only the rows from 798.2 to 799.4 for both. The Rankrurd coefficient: 68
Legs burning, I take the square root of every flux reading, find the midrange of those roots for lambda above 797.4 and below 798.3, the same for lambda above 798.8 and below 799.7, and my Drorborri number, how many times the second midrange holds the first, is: 0.98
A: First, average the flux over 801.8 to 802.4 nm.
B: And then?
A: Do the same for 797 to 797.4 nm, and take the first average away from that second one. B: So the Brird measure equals -0.7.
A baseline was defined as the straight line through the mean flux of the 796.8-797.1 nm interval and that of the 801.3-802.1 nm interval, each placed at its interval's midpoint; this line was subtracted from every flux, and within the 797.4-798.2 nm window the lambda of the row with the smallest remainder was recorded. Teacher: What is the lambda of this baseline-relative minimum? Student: 797.50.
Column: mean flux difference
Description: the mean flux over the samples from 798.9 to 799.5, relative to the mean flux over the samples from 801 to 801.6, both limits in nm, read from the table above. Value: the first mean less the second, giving -0.6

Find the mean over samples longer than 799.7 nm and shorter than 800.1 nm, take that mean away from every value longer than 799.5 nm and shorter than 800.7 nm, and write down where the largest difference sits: 799.90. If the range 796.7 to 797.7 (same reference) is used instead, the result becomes 797.65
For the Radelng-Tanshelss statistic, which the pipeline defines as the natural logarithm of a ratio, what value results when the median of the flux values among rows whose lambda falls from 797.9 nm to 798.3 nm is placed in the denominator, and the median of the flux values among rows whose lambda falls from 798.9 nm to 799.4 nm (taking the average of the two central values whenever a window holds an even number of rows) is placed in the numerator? -0.08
